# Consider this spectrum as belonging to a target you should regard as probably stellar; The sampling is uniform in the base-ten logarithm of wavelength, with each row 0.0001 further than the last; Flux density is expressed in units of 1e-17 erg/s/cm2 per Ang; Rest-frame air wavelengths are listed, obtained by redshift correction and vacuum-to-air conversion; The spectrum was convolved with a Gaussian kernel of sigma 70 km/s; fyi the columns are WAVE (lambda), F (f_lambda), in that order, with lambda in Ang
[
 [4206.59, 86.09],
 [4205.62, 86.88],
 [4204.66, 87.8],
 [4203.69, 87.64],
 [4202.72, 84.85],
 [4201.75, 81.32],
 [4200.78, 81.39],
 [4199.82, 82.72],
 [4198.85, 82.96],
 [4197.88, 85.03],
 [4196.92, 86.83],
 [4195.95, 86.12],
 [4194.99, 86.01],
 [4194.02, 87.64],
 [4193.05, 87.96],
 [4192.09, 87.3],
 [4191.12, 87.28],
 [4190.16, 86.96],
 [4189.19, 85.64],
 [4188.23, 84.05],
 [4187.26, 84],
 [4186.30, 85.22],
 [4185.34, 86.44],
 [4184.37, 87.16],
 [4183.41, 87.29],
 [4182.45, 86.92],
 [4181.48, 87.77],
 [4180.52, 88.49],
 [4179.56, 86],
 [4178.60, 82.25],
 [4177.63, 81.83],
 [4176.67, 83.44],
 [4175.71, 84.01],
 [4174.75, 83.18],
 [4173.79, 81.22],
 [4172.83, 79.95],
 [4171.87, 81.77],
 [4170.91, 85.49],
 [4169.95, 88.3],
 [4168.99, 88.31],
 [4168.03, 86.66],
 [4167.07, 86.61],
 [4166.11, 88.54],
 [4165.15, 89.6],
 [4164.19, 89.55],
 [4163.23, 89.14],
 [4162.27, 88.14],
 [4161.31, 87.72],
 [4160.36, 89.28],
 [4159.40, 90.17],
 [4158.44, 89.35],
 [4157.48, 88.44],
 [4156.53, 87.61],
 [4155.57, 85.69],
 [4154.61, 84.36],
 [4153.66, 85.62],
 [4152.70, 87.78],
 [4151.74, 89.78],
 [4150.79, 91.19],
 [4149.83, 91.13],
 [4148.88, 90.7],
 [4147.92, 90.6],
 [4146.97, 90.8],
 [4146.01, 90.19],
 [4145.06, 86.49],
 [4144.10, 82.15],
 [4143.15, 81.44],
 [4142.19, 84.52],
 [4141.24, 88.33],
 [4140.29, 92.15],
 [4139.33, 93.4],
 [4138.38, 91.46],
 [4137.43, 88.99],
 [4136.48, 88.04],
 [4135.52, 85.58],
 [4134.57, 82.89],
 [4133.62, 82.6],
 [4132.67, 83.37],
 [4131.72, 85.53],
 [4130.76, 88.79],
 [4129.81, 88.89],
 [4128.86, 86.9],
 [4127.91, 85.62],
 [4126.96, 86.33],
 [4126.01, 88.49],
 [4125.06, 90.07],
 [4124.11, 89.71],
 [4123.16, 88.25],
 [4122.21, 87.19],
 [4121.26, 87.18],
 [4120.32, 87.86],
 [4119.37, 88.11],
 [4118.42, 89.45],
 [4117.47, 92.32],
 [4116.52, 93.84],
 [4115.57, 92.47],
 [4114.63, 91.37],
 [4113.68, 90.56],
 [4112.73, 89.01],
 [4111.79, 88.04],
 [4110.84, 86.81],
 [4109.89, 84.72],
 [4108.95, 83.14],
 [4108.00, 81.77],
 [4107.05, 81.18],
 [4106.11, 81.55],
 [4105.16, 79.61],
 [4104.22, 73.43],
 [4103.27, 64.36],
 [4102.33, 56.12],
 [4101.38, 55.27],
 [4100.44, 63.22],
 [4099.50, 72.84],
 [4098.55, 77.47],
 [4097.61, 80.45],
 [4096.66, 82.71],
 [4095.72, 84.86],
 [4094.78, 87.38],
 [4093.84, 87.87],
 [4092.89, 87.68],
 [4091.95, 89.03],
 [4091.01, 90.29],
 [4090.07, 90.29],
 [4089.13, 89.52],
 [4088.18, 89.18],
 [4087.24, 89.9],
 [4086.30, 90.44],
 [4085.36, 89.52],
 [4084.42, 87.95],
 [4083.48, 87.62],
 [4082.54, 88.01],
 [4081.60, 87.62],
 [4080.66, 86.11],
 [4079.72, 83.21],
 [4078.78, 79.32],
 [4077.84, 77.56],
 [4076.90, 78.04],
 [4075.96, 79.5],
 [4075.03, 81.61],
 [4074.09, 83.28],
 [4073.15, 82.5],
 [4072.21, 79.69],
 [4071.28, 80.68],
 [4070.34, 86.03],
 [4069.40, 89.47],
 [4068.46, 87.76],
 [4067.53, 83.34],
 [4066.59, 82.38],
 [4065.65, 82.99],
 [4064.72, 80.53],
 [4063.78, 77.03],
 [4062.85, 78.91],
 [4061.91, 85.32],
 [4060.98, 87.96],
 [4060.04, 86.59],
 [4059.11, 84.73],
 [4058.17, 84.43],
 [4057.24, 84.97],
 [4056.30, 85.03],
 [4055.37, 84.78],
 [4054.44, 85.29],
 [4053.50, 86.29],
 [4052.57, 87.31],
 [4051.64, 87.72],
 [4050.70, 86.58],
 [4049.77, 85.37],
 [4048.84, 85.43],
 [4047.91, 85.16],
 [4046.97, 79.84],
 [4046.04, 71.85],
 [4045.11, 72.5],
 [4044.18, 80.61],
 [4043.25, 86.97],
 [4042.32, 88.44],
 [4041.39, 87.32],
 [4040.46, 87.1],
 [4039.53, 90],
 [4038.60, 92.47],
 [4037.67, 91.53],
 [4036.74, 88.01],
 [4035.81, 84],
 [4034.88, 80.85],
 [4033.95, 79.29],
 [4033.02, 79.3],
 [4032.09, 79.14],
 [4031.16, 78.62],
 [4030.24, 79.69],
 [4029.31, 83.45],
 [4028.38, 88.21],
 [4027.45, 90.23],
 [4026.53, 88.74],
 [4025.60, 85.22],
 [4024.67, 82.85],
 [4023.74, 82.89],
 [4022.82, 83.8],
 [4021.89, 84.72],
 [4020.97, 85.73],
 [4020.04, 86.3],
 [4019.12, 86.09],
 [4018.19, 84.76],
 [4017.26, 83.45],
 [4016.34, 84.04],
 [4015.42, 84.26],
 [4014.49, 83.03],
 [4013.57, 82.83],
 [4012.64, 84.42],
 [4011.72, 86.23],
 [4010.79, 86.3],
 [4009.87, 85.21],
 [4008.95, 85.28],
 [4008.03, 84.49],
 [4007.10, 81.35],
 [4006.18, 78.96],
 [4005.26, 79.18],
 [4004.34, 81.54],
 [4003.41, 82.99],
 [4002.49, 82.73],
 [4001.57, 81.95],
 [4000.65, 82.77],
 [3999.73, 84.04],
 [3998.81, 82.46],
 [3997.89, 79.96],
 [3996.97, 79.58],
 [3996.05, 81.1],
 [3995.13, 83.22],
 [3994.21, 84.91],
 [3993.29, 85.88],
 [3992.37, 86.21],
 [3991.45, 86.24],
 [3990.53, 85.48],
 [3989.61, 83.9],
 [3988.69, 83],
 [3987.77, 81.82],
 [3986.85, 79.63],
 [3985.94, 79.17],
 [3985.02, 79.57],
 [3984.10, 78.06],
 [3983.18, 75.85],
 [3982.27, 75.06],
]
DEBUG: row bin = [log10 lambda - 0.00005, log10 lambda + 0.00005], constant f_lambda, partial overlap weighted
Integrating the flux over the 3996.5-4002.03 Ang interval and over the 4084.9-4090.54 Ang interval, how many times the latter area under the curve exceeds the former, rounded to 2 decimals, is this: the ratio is 1.12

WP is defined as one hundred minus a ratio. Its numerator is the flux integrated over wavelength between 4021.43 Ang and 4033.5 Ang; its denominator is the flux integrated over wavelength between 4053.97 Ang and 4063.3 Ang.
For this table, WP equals 98.7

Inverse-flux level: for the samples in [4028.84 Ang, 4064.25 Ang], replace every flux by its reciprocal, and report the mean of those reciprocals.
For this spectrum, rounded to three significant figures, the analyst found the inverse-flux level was 0.0120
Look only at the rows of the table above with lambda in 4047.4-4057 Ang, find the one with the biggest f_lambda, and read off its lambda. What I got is 4051.64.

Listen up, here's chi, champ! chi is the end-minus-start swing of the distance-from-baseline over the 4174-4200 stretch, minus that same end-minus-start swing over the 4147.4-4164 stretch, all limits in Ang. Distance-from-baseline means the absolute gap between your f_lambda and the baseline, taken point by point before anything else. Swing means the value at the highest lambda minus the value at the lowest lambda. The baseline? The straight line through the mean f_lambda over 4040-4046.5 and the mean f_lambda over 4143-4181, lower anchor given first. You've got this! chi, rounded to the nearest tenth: 3.5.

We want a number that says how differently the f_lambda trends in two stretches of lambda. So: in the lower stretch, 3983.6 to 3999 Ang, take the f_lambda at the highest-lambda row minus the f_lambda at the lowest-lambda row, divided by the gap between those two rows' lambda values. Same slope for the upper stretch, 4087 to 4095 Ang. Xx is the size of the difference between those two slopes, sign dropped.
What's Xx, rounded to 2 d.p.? 0.63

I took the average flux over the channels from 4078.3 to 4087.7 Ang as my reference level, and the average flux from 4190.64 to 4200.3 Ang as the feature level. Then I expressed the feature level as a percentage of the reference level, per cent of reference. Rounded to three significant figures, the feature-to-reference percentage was 98.9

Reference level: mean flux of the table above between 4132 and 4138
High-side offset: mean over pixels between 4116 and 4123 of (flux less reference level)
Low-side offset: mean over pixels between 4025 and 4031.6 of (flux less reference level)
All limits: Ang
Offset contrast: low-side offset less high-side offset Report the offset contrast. -5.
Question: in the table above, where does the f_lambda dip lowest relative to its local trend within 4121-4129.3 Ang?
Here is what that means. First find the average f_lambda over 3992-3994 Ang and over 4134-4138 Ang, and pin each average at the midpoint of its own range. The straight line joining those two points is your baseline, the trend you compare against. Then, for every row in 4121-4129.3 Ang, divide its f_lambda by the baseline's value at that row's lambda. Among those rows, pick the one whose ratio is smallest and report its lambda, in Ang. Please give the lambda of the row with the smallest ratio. 4127.91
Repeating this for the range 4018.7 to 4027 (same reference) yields 4024.67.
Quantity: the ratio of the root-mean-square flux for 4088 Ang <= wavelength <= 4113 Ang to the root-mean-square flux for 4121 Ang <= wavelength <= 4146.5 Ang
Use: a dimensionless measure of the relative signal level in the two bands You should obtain 0.93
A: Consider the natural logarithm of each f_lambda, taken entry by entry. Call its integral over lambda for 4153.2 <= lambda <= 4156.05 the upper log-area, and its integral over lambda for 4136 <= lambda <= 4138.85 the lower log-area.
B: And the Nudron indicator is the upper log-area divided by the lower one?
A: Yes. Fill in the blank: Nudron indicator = 0.99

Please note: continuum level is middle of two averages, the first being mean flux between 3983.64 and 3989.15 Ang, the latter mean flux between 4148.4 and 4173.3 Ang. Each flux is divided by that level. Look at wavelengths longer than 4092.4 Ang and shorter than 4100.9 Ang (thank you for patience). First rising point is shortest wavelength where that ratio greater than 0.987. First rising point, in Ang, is 4092.89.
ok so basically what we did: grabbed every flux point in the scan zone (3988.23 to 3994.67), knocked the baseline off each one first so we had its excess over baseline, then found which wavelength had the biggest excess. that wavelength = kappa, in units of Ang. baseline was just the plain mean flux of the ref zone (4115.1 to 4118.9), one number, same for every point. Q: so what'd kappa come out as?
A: 3991.45 Ang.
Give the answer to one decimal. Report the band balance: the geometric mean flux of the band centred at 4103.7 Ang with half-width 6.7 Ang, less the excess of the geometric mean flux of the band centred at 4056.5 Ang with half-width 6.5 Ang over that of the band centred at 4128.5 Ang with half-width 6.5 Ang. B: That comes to 74.6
